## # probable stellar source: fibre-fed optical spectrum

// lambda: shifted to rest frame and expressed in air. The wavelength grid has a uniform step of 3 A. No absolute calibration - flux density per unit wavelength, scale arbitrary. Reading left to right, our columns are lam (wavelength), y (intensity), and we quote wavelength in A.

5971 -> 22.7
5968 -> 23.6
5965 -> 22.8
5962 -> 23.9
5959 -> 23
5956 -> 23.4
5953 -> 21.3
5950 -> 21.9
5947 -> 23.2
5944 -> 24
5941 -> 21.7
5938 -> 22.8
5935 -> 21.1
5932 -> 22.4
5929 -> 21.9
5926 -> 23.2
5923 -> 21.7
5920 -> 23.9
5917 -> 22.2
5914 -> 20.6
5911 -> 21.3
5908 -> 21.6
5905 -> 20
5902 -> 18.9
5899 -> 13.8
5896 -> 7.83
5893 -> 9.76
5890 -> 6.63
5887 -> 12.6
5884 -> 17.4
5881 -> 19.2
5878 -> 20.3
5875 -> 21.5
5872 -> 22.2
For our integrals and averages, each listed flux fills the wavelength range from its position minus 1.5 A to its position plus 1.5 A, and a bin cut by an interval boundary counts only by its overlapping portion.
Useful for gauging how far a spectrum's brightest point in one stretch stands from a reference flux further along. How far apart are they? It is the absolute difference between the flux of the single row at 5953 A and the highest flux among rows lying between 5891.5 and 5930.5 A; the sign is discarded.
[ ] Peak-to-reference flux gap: 2.6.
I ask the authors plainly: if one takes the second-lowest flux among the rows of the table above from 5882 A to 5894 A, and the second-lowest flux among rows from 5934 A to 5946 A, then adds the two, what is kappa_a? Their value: 31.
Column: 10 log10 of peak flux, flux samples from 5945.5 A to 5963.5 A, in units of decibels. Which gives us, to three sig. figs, 13.8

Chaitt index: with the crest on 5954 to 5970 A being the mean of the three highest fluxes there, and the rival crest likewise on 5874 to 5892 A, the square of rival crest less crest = 10.9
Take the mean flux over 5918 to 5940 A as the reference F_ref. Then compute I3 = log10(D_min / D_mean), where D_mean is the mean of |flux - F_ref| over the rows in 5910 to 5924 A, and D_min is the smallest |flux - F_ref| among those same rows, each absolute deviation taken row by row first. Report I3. -0.7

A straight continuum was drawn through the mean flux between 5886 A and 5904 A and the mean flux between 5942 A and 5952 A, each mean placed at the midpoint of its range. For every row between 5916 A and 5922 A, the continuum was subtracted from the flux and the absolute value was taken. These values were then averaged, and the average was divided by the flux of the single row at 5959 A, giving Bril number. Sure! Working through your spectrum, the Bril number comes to 0.27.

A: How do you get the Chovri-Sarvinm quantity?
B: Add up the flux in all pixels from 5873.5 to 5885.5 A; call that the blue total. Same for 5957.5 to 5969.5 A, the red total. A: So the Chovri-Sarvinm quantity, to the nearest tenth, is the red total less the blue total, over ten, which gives 1.5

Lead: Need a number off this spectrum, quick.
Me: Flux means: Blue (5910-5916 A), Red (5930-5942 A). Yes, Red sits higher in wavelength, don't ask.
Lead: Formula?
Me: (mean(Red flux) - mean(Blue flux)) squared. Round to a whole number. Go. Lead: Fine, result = 1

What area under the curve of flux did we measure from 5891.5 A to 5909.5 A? 276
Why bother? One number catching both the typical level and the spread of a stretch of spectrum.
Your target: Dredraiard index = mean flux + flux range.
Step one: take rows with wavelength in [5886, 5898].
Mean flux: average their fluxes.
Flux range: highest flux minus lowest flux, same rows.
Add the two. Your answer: 15.2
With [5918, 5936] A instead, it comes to 25.2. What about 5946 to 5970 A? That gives 25.5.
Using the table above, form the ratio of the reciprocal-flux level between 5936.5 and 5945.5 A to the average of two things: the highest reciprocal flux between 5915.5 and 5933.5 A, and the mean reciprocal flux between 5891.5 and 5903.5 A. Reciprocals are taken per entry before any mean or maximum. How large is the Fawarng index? 0.65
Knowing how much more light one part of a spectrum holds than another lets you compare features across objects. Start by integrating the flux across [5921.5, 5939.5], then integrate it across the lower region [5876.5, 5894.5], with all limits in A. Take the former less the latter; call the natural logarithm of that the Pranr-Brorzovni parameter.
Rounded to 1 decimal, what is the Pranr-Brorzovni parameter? 5.0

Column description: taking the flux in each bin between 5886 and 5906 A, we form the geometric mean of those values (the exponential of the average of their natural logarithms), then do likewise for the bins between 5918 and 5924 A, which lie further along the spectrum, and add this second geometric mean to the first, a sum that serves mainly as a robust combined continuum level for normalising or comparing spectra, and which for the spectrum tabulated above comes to 35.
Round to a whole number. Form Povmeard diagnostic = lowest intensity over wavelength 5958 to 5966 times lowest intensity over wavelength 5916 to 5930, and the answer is 495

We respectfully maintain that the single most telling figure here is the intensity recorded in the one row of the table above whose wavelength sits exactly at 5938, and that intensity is 22.8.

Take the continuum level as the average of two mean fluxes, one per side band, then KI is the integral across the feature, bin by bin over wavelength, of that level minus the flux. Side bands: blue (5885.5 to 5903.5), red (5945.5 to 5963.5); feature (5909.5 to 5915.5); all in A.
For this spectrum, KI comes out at -23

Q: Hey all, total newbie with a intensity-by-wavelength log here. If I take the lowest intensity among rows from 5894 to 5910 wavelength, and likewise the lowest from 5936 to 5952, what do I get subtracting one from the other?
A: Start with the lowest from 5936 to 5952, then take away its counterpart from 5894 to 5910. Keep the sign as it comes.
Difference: 14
